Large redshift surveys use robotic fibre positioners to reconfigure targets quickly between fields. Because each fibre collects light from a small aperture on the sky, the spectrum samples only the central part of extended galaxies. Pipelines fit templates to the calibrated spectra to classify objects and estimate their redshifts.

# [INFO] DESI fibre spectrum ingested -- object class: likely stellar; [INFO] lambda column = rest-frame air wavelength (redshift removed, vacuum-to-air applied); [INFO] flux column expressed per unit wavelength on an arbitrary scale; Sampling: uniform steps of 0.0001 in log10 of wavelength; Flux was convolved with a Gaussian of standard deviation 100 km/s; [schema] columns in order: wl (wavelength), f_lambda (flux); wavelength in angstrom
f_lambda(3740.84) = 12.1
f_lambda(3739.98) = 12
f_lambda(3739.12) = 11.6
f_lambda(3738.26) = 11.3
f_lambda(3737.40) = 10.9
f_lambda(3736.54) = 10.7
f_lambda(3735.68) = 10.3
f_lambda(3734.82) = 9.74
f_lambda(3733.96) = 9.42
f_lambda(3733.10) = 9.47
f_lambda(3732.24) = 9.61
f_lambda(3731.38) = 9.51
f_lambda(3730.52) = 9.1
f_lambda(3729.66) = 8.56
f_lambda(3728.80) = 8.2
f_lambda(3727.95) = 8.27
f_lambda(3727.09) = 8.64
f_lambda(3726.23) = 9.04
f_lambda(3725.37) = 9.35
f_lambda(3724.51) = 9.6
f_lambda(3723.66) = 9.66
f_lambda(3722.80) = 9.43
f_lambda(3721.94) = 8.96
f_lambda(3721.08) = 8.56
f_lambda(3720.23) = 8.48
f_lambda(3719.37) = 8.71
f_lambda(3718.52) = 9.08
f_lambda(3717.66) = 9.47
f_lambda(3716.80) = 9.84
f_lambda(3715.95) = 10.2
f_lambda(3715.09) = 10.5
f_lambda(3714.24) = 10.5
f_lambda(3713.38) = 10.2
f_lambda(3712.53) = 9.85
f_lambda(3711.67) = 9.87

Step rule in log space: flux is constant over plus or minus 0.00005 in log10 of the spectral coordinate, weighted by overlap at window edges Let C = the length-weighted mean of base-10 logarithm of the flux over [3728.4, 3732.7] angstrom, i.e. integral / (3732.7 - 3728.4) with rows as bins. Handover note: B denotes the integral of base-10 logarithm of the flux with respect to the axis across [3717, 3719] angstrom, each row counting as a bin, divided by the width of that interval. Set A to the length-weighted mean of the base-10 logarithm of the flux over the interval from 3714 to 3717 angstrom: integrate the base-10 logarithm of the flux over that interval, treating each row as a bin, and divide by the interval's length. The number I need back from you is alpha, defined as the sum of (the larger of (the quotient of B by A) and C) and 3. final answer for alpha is 3.955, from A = 1.014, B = 0.97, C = 0.95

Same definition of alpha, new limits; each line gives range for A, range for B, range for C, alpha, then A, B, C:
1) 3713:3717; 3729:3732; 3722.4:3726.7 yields 3.973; 1.012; 0.95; 0.97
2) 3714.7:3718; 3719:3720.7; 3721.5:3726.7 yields 3.968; 0.999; 0.94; 0.97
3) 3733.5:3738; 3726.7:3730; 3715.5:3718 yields 3.992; 1.010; 0.93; 0.99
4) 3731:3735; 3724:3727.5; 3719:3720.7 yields 3.983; 0.979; 0.96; 0.94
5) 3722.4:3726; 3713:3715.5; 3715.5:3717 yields 4.041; 0.977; 1.02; 1.00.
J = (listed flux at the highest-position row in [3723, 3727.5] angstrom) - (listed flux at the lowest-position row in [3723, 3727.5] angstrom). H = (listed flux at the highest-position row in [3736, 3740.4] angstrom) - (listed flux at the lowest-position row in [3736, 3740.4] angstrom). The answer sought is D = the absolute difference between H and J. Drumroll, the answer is 2.3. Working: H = 1.30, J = -1.02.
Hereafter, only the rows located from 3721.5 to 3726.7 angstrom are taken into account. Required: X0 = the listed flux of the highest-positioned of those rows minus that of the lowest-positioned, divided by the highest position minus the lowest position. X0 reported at 0.0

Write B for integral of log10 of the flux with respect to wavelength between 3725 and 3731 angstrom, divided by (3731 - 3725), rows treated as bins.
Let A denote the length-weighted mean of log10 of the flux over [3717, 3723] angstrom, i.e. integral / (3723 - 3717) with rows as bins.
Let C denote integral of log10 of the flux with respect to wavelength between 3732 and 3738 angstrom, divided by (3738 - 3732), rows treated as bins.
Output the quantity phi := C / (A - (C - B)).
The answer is 1.13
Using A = 0.95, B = 0.94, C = 1.00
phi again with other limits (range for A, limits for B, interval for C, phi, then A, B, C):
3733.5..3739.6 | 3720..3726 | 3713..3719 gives 1.01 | 1.02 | 0.96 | 1.00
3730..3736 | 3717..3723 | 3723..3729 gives 0.98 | 0.98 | 0.95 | 0.95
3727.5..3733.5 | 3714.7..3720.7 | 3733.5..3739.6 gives 1.13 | 0.95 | 0.97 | 1.02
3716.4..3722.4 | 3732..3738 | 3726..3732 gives 0.93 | 0.95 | 1.00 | 0.94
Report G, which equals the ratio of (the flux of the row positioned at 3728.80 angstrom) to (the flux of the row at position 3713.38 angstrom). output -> 0.80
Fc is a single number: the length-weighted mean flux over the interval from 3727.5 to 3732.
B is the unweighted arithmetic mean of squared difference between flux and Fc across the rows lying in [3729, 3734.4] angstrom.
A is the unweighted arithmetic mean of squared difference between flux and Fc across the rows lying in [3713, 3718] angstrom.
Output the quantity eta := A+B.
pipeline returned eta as 2.3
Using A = 2.0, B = 0.39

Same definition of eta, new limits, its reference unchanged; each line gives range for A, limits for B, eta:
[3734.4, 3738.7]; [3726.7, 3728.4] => 3.7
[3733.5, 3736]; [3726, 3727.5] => 1.3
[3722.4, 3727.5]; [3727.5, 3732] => 0.6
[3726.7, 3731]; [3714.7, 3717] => 2.2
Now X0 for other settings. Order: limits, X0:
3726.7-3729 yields -0.3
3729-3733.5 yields 0.3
